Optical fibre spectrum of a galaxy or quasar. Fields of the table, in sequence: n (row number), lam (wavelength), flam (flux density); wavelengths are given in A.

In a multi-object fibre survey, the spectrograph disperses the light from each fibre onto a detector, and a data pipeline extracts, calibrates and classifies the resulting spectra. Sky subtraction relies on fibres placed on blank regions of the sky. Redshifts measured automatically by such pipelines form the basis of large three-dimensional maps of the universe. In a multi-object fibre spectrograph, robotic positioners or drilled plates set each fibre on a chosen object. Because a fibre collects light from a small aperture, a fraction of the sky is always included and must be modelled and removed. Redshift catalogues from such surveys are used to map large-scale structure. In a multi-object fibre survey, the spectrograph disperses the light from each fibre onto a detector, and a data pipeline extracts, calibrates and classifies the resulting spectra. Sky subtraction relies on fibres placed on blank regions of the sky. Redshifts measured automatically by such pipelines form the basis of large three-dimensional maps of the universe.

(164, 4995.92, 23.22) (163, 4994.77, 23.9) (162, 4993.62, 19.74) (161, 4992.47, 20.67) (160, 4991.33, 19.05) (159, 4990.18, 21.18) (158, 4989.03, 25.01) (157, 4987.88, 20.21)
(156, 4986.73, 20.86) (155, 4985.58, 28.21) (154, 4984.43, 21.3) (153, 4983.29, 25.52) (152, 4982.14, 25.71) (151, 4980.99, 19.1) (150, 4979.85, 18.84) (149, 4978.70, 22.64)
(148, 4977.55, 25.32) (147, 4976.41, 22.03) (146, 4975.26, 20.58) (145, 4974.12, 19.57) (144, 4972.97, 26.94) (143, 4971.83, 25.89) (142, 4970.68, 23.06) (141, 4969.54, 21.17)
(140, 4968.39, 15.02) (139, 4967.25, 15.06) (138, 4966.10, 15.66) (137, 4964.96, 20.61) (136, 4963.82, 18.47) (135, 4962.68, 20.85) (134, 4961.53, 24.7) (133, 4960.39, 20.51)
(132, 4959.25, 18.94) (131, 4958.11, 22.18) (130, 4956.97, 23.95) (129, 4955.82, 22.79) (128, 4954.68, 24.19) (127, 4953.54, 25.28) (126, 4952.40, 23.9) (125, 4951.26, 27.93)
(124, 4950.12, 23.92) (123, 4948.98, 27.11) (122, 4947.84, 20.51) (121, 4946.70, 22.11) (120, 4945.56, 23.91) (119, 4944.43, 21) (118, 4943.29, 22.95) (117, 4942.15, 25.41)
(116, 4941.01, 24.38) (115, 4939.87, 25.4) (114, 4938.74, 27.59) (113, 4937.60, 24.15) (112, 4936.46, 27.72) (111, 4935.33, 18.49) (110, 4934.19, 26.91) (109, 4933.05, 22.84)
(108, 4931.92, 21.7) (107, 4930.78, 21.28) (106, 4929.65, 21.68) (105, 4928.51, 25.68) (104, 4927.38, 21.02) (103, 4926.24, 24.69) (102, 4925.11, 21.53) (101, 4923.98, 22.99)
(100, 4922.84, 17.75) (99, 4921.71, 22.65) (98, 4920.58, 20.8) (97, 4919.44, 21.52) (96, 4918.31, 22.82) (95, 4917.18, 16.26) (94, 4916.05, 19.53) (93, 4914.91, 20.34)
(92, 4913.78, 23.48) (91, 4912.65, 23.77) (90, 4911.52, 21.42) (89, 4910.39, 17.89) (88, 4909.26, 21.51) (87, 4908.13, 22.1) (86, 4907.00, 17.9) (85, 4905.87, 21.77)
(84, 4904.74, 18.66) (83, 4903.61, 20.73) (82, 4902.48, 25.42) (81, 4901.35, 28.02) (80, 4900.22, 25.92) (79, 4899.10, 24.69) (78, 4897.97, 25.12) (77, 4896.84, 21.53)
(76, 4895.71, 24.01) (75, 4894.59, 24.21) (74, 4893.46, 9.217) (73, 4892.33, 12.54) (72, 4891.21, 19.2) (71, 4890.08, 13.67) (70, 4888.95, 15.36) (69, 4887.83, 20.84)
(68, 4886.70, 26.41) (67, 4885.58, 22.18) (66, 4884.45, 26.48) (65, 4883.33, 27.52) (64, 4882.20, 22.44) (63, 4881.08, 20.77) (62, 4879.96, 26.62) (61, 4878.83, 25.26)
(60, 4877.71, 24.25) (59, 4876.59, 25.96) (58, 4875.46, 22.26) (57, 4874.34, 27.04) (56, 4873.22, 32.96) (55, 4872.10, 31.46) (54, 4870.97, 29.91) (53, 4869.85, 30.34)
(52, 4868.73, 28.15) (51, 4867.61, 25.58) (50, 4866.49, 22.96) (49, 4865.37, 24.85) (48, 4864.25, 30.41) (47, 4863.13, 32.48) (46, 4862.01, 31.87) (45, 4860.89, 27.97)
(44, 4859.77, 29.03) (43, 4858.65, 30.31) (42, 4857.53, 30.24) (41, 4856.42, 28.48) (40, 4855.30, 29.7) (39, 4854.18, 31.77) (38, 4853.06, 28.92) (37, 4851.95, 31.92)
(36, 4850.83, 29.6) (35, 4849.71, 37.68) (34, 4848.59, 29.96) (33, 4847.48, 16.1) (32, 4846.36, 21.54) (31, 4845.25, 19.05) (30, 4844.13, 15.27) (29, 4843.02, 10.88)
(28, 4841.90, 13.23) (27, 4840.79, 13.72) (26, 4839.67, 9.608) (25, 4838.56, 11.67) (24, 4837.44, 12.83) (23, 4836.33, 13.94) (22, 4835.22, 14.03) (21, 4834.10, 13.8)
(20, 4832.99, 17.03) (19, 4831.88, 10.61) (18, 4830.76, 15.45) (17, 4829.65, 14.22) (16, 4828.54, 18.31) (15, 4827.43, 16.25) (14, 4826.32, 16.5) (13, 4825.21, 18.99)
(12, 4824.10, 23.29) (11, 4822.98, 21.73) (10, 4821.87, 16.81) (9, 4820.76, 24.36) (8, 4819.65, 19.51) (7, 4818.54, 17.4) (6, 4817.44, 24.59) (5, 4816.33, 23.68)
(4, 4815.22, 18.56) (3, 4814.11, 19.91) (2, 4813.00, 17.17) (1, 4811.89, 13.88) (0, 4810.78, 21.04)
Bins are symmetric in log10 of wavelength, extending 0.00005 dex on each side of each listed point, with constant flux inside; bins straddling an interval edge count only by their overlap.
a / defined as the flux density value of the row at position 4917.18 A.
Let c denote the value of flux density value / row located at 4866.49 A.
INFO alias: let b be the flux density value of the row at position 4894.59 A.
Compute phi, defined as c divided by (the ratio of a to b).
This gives 34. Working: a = 16.26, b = 24.21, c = 22.96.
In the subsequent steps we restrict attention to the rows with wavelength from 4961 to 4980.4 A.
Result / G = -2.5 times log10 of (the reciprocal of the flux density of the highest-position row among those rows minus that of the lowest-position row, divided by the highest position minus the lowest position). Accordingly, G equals 7.9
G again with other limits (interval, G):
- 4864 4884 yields 9.4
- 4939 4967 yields 7.6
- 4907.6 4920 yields 9.9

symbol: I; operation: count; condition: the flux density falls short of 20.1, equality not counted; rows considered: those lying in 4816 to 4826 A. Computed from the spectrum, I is 4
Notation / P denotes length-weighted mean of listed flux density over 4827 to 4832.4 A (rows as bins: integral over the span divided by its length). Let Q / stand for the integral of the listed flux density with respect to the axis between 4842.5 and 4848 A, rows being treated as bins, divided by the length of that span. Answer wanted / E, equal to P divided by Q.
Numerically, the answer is 0.90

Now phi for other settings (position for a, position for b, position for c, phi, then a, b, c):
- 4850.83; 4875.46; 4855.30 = 22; 29.6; 22.26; 29.7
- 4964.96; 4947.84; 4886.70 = 26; 20.61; 20.51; 26.41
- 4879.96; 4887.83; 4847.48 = 13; 26.62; 20.84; 16.1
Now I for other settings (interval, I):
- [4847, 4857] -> 1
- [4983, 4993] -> 1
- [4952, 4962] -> 1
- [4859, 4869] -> 0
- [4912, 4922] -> 2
